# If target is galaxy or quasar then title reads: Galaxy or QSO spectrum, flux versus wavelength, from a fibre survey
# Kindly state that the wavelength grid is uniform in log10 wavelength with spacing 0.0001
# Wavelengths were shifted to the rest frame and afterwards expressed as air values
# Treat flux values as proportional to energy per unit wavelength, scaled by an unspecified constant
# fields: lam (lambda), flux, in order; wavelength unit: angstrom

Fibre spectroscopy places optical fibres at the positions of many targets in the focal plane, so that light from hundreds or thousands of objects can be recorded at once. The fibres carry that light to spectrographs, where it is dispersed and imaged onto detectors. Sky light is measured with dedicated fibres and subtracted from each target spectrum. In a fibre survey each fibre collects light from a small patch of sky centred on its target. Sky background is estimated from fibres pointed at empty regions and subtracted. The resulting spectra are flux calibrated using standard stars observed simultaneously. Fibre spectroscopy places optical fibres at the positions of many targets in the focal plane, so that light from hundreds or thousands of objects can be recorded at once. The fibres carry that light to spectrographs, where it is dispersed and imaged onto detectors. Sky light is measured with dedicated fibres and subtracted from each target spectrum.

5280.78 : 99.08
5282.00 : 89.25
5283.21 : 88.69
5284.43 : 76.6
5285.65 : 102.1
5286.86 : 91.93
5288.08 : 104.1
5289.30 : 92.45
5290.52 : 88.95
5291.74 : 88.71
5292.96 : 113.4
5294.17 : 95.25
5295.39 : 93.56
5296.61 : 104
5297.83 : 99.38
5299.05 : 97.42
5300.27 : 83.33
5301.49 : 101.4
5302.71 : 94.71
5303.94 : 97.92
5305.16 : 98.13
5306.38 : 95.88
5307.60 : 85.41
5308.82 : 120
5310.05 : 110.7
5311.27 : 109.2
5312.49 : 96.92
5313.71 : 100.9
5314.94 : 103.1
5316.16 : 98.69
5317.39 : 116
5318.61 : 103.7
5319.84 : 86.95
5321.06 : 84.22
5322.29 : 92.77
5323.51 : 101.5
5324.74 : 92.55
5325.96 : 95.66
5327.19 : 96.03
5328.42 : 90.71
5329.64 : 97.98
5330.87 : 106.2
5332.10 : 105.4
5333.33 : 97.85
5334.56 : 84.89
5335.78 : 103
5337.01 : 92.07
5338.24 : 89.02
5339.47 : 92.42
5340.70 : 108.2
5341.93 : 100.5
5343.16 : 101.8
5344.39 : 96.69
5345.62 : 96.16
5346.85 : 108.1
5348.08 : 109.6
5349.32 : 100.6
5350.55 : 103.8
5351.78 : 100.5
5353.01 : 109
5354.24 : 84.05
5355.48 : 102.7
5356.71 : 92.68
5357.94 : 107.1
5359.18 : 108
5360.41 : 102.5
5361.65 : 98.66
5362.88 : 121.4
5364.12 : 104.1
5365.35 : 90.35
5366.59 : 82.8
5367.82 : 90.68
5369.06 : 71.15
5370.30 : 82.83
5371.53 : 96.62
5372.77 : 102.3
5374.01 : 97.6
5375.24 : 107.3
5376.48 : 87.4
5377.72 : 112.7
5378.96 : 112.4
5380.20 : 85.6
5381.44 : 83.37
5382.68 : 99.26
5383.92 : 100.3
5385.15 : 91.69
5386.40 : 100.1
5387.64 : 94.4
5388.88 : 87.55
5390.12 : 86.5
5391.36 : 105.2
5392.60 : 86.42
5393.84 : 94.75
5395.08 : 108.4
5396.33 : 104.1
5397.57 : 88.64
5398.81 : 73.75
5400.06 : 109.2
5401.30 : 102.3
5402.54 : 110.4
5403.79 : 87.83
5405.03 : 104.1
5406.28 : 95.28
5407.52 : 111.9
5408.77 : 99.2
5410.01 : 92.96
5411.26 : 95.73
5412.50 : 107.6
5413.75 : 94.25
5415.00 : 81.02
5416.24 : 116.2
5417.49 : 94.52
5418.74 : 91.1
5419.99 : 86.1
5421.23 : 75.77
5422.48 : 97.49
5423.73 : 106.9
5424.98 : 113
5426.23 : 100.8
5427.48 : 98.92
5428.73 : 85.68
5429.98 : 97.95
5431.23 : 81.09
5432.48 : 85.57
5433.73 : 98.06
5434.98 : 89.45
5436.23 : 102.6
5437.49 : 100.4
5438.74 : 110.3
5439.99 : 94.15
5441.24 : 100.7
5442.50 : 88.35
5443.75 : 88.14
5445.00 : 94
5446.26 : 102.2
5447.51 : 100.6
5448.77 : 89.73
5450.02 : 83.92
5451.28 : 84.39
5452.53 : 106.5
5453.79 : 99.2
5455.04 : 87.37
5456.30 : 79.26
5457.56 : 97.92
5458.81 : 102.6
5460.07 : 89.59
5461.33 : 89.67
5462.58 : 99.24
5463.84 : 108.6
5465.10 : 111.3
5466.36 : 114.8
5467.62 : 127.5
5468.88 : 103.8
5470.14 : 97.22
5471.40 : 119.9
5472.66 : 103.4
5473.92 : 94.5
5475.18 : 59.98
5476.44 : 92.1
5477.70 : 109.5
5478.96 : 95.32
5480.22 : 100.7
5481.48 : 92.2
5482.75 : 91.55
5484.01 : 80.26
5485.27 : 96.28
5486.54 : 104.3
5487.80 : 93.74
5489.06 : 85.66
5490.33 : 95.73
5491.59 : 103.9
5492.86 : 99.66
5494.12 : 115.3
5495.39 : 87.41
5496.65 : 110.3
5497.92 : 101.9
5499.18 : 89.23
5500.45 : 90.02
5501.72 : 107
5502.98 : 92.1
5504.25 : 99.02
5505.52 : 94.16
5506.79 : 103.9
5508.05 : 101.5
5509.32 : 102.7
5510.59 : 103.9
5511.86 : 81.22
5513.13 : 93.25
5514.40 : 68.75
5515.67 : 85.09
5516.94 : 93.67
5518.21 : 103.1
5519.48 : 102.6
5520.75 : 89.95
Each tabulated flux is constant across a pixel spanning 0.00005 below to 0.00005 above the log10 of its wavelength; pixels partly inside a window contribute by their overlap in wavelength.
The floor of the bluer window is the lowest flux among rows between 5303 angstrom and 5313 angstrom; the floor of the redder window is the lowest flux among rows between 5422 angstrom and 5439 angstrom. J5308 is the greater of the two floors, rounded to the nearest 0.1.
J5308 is 85.4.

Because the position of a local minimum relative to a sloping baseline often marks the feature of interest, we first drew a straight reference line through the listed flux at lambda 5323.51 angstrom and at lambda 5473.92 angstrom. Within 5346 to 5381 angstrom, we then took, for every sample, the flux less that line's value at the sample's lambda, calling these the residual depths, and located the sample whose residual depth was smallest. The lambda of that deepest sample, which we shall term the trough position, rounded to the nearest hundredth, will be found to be 5369.06 angstrom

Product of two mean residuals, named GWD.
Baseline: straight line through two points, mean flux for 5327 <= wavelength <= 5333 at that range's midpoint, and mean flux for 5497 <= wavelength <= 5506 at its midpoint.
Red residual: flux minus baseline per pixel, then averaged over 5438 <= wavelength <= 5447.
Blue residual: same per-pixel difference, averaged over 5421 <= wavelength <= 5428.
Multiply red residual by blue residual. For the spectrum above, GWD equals -1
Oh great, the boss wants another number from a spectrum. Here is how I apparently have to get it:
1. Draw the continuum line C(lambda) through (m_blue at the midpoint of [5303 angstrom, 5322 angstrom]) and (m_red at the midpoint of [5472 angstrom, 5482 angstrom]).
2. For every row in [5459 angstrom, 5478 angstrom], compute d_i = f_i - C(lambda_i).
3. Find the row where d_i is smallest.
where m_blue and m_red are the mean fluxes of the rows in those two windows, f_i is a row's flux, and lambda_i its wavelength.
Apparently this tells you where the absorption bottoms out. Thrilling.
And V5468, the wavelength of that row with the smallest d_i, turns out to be 5475.18 angstrom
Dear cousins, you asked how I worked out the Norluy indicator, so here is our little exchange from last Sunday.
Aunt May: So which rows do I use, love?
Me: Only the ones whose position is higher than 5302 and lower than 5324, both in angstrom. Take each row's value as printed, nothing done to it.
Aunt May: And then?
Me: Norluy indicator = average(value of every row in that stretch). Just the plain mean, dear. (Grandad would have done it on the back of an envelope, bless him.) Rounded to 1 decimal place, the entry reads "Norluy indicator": 99.8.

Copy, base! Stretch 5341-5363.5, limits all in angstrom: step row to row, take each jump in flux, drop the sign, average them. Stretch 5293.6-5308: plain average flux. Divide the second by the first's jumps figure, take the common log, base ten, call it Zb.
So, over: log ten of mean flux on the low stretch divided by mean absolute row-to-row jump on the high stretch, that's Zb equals 1.05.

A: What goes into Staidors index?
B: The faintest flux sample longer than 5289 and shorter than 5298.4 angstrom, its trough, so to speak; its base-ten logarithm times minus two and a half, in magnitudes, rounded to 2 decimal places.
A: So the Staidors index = -4.87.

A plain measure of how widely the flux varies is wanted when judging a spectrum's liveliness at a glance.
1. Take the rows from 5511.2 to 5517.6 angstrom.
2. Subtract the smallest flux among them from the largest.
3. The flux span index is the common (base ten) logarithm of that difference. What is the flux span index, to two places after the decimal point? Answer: 1.40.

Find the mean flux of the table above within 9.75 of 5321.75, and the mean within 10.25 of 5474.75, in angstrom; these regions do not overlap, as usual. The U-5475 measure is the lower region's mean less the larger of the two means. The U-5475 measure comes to -2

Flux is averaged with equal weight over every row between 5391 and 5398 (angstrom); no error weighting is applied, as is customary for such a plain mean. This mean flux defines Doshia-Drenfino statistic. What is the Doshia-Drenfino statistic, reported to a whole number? 98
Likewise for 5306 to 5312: 104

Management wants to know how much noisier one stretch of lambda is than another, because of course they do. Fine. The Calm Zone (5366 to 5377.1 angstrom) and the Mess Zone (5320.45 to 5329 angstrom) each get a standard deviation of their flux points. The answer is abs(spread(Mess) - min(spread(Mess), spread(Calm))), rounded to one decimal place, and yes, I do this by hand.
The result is 0.0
